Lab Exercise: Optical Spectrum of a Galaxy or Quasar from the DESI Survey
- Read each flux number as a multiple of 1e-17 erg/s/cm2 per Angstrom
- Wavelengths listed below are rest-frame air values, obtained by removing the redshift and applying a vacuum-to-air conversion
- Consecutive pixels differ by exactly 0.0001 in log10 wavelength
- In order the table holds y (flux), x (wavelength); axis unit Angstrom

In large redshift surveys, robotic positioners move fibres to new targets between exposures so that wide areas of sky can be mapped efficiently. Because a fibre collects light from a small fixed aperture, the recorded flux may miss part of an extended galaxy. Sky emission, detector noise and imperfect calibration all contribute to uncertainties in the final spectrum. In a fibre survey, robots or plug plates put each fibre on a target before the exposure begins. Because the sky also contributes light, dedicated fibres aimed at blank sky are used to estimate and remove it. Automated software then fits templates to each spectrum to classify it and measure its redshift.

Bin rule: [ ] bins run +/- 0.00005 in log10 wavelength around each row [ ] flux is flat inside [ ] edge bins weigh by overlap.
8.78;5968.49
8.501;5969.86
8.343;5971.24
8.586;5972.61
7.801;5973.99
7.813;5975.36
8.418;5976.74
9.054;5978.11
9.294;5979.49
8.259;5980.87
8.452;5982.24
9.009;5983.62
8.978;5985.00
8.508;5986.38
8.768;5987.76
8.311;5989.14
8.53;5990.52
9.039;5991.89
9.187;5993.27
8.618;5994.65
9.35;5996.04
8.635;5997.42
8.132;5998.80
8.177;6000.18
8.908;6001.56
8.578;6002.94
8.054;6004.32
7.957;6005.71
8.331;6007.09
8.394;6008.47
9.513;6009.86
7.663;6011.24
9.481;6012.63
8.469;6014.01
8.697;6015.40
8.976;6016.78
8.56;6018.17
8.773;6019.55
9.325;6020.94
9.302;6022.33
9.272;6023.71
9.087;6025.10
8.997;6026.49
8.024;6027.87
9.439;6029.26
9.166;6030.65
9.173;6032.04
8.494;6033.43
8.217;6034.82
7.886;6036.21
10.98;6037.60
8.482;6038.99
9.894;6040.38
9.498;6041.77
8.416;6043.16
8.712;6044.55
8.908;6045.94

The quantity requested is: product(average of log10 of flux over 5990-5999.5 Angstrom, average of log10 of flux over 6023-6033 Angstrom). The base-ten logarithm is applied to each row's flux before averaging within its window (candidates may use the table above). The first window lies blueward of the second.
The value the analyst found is 0.901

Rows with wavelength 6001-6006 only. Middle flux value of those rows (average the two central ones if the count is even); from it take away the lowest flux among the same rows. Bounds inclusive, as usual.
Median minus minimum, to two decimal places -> 0.36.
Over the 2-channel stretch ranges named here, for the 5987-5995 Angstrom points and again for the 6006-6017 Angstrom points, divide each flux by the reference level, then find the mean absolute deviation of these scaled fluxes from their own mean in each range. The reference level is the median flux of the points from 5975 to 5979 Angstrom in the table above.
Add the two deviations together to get 0.087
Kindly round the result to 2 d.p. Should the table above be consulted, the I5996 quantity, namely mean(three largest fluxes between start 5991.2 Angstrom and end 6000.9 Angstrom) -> 9.19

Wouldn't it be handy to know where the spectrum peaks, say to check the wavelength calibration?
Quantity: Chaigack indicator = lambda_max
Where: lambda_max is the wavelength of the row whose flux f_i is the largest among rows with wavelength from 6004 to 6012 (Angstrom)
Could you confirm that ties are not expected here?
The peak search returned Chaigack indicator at 6009.86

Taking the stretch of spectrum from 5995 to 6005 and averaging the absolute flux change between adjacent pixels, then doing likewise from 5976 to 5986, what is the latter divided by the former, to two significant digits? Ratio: 0.95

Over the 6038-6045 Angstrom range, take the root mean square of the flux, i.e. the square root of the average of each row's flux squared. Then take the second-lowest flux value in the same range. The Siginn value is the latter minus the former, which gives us -0.54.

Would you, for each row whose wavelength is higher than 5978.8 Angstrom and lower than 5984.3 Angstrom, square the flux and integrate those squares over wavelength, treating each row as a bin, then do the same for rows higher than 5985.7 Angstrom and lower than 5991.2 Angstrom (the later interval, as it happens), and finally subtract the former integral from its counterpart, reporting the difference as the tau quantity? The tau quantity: -22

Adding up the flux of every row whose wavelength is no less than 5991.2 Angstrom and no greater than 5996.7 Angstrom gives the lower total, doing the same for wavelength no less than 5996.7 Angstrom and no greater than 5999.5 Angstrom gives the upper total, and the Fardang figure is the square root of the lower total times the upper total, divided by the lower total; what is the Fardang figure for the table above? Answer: 0.68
